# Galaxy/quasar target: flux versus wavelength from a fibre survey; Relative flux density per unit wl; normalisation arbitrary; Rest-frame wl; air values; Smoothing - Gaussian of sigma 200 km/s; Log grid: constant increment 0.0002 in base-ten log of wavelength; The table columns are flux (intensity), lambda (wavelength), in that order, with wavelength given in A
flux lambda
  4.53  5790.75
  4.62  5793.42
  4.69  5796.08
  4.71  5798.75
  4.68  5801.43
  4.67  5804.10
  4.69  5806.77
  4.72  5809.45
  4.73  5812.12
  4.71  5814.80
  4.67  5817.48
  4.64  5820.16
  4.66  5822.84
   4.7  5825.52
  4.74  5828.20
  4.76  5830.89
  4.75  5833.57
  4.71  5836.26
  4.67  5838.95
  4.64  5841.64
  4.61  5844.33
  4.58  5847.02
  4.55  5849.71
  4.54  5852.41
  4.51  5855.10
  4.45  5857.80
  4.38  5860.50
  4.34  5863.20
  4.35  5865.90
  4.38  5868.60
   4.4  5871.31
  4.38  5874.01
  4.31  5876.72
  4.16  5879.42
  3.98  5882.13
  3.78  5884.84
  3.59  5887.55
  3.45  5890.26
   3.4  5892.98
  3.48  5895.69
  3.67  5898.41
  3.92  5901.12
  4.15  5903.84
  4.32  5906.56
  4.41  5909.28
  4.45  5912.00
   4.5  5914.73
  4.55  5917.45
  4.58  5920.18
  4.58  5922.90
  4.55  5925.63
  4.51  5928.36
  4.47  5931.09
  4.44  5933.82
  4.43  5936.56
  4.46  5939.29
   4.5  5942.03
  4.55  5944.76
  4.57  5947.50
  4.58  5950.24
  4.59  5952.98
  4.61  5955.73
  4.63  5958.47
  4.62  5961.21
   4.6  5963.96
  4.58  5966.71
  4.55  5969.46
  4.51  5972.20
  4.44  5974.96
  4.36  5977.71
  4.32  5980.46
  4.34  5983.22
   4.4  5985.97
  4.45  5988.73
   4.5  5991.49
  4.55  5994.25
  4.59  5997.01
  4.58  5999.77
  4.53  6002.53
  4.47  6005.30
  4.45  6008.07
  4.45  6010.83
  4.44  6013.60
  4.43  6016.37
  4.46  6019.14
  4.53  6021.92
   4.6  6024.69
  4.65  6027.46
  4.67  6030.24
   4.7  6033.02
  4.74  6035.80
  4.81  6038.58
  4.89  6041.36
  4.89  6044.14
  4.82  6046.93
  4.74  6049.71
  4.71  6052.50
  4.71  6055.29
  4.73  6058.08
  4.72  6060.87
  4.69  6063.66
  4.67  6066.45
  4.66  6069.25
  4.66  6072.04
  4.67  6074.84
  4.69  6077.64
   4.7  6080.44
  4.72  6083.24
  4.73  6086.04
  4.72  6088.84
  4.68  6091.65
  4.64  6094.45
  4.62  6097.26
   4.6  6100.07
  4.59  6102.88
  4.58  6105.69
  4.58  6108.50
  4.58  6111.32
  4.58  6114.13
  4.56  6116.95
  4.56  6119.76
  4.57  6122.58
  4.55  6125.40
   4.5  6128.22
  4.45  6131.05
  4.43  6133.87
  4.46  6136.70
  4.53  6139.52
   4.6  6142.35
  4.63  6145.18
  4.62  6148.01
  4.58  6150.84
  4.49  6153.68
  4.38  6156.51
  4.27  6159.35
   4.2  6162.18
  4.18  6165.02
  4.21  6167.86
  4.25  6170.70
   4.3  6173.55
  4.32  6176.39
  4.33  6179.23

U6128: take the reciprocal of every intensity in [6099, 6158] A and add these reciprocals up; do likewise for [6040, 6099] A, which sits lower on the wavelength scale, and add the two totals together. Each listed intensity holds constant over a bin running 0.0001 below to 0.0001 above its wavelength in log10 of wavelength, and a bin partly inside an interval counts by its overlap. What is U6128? 9.1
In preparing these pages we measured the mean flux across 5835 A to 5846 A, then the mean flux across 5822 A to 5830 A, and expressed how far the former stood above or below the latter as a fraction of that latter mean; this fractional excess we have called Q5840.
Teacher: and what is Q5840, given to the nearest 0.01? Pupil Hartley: -0.01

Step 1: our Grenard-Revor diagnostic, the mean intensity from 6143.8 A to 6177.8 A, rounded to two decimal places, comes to 4.37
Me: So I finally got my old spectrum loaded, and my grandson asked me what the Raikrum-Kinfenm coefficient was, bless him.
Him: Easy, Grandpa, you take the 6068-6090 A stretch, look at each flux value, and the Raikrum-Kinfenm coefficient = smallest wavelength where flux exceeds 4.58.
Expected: 6069.25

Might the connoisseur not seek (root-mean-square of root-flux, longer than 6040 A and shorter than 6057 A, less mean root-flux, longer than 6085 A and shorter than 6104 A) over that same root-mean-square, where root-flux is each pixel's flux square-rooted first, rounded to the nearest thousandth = 0.015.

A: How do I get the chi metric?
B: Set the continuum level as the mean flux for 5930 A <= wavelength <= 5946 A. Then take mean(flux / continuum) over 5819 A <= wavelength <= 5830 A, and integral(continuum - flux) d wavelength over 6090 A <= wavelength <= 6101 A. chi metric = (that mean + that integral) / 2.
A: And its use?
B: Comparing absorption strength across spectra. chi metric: -0.37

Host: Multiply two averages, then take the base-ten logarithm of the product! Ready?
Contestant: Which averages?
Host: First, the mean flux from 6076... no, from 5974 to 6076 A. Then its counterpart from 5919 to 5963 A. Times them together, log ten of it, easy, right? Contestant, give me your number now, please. 1.320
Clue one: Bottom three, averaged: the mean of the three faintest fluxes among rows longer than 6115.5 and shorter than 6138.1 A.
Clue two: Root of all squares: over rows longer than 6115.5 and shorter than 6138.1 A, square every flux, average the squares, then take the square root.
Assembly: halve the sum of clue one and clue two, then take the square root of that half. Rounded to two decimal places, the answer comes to 2.12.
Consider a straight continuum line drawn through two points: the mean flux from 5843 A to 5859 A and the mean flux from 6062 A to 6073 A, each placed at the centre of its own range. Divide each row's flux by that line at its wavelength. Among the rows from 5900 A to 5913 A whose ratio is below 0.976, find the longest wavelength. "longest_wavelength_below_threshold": 5912.00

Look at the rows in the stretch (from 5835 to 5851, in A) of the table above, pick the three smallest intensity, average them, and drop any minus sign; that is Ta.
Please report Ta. 4.6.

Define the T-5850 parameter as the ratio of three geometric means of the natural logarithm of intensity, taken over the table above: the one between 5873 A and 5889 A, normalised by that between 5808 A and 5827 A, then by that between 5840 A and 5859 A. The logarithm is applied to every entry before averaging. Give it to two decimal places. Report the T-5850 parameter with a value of 0.59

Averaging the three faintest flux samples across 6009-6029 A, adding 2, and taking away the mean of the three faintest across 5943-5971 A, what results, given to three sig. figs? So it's 1.88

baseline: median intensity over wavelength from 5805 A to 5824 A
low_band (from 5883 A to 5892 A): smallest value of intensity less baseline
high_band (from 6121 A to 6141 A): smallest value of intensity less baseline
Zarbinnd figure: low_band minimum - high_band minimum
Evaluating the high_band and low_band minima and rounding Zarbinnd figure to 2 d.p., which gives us -0.98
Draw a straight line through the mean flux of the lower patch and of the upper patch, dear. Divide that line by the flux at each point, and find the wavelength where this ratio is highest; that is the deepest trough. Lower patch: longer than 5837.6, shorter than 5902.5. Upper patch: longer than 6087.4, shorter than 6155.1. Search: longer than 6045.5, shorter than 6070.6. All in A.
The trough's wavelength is 6069.25 A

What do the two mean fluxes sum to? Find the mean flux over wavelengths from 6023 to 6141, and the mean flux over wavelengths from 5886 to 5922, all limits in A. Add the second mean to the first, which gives 8.7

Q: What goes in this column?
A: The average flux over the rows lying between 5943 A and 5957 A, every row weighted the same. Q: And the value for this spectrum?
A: 4.58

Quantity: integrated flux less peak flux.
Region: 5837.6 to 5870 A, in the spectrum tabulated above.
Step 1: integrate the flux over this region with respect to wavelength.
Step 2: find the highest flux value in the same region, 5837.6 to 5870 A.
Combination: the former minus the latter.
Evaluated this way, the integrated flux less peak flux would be 141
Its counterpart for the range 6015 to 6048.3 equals 151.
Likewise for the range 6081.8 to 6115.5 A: 151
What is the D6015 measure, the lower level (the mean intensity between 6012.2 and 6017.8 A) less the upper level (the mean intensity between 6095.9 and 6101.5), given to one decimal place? -0.2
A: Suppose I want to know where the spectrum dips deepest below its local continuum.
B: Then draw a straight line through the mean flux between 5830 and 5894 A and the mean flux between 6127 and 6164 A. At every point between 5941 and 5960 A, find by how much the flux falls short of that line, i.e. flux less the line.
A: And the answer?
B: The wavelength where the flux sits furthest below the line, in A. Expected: 5942.03 A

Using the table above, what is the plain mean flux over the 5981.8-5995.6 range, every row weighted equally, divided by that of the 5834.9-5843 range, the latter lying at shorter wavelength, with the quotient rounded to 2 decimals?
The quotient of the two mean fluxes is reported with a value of 0.95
